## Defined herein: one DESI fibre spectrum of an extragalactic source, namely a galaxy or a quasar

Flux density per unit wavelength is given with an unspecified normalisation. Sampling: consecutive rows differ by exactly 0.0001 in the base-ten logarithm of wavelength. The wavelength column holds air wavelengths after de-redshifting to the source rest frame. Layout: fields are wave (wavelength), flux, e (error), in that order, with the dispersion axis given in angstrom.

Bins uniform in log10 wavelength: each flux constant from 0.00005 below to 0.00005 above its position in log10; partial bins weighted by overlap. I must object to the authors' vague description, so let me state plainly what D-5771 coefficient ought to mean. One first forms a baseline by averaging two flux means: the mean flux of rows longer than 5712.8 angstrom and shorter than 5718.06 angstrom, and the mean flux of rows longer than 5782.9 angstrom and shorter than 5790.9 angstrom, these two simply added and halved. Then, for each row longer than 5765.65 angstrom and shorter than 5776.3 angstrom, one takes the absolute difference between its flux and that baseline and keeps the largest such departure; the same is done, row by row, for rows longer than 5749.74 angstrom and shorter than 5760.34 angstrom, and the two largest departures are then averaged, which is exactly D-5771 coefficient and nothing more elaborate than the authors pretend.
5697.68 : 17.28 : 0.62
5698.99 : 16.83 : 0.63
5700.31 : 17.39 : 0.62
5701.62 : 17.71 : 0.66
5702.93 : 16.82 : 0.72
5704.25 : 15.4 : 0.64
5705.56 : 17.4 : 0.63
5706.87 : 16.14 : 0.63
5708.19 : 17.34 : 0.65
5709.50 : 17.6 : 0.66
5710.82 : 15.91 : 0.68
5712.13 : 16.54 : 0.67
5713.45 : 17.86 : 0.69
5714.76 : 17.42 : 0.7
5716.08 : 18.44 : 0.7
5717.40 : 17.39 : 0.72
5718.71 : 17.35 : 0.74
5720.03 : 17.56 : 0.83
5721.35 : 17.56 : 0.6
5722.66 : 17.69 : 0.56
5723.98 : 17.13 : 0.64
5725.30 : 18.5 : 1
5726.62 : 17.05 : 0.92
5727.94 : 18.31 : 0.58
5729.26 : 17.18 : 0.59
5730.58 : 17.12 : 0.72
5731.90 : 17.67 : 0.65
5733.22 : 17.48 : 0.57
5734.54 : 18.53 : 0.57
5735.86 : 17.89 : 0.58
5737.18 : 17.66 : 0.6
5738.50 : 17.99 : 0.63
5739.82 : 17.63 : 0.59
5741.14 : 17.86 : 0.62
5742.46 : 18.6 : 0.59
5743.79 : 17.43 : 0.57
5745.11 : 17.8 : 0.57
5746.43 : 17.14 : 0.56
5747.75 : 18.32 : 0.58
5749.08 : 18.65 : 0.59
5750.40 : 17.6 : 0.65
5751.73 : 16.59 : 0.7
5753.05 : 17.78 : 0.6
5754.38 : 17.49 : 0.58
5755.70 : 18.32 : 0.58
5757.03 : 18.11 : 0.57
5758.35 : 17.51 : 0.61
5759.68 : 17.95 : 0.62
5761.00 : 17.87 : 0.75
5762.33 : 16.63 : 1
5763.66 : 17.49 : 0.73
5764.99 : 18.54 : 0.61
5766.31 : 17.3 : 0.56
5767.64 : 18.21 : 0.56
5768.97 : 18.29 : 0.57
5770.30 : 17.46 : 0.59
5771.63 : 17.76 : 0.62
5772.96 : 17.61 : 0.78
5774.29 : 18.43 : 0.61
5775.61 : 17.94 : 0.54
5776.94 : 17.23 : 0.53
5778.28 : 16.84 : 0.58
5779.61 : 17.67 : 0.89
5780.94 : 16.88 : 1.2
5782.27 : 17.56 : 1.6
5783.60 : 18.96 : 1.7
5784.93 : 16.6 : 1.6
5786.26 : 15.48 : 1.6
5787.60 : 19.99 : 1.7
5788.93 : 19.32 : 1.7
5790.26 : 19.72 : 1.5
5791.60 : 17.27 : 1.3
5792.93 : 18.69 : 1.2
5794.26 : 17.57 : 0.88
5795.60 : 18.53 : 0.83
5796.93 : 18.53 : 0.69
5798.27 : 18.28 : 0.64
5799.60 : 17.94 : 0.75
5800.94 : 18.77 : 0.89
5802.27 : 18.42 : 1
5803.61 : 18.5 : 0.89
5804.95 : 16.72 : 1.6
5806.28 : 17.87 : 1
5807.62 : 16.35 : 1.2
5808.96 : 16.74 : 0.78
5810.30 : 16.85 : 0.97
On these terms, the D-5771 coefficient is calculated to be 1.12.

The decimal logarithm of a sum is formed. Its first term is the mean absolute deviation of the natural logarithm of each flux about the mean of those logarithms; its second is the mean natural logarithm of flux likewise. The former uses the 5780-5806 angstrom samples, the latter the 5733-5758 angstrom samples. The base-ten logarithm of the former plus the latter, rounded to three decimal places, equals 0.467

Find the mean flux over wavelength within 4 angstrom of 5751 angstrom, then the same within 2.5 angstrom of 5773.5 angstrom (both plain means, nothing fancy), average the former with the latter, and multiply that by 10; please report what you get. 178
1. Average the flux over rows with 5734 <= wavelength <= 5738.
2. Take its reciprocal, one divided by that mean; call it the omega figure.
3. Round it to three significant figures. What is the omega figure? 0.0555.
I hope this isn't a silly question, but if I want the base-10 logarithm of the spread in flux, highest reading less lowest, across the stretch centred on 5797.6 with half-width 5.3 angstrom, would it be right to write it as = 0.08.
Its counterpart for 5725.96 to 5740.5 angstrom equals 0.17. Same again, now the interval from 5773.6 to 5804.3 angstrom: 0.65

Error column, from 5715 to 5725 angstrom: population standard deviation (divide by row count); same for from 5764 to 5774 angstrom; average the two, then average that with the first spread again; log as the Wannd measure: 0.082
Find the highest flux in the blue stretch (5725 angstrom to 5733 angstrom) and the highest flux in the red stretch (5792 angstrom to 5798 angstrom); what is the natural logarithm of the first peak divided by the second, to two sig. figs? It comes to -0.010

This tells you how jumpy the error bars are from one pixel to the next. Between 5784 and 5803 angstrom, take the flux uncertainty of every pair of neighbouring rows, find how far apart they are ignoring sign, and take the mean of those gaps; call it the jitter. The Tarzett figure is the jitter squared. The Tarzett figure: 0.014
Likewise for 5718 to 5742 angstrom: 0.009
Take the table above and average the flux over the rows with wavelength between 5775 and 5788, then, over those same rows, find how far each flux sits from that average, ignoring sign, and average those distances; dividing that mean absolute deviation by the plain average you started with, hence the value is 0.052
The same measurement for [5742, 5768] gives 0.027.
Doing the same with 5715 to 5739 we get 0.022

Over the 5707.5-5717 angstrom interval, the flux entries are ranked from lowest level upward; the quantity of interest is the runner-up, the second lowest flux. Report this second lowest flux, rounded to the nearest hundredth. 16.54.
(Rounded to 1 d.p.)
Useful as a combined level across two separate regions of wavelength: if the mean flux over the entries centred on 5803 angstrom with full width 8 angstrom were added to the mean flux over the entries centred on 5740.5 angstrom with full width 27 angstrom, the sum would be 35.8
